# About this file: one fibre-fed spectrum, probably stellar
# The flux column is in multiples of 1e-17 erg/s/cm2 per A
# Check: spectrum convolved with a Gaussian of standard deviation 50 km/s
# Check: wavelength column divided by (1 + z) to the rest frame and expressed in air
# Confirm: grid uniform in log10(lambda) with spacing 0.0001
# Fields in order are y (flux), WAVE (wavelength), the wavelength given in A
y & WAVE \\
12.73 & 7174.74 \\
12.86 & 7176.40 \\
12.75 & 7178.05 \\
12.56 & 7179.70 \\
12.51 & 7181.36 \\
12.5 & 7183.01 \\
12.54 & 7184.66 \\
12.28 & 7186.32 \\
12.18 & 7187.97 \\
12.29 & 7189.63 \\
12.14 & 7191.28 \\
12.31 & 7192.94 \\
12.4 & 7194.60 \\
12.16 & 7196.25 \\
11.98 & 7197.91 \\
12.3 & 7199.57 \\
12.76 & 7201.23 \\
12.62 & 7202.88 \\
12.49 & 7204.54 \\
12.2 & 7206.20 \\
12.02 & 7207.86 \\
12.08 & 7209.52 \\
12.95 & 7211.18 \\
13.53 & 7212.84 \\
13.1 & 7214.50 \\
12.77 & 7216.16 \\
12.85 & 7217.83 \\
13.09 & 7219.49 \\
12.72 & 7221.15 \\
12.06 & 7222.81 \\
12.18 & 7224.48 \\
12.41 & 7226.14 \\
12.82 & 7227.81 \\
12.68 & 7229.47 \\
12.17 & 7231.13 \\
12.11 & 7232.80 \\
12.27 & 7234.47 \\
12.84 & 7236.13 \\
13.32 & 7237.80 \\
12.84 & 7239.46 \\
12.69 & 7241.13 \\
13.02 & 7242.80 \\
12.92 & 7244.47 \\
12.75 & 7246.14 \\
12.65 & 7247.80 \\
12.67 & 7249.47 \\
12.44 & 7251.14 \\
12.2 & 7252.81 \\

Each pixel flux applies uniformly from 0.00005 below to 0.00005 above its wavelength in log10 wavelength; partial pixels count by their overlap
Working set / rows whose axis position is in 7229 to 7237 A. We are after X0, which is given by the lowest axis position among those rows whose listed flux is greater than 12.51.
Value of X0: 7229.47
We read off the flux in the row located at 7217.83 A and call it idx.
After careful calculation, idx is 12.85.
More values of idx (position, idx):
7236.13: 12.84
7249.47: 12.67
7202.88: 12.62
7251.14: 12.44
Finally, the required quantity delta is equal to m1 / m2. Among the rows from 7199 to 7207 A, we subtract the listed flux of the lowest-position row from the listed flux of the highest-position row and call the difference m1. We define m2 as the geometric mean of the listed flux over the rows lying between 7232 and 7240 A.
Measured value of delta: -0.01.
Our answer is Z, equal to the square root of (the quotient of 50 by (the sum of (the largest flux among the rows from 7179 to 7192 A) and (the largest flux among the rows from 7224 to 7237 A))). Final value 1.403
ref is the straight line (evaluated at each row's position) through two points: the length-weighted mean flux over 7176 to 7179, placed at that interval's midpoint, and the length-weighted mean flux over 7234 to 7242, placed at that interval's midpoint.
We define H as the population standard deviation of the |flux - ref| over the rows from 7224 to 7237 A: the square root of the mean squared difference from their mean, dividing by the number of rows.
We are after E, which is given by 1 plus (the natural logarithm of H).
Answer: -0.28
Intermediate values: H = 0.28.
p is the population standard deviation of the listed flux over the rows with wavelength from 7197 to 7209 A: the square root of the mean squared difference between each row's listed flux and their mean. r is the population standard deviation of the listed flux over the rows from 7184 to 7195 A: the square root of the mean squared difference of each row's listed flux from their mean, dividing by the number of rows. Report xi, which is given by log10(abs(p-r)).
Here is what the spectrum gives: -0.82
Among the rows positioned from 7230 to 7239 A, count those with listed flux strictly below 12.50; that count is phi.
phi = 3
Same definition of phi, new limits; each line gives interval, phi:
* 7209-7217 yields 1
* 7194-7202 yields 4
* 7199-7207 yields 3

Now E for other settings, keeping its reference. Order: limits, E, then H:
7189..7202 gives -0.54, 0.21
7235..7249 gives -0.93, 0.14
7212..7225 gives -0.26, 0.28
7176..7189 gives -0.66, 0.19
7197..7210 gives -0.30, 0.27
